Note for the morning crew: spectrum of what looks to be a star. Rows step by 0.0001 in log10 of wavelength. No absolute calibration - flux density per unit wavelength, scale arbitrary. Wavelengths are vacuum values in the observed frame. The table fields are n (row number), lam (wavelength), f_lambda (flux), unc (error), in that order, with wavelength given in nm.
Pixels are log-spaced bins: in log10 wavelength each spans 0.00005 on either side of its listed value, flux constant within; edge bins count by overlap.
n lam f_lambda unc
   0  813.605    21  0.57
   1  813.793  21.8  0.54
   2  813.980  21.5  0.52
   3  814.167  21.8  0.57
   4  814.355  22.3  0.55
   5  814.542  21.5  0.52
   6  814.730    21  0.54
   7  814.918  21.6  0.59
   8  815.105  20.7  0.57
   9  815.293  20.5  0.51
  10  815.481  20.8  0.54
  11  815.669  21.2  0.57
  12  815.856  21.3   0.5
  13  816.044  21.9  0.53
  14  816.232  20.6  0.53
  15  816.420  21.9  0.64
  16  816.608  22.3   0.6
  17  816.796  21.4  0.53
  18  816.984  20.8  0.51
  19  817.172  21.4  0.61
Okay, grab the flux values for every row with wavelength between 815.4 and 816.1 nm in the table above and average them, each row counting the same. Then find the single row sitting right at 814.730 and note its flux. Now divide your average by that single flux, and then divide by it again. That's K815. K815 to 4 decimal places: 0.0483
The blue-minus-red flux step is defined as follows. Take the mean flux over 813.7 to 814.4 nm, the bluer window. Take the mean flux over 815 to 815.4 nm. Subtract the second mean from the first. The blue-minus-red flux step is 1.2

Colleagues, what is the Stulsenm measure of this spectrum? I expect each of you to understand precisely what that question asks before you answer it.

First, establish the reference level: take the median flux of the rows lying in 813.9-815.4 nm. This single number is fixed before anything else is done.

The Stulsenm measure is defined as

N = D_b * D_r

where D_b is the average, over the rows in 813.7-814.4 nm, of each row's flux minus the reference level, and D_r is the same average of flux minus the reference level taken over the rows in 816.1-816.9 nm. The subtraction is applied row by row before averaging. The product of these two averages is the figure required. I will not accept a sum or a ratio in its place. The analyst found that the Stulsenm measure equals 0.02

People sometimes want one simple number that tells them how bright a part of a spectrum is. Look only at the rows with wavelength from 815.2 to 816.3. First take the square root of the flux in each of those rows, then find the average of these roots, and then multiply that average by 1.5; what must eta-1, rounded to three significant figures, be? 6.88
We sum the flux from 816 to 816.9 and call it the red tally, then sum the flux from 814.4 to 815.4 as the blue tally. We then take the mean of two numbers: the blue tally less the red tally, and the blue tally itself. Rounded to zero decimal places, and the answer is 51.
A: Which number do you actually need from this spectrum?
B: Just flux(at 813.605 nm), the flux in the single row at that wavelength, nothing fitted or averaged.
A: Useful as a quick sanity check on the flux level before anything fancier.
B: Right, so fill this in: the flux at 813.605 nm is 21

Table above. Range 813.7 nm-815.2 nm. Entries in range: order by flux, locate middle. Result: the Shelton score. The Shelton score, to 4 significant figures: 21.55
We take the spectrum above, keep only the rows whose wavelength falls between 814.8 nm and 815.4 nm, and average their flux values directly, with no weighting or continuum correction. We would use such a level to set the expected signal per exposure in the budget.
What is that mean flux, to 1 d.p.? 20.9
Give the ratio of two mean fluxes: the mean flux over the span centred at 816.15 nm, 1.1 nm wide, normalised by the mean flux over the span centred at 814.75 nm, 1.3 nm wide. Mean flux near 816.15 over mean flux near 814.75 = 1.01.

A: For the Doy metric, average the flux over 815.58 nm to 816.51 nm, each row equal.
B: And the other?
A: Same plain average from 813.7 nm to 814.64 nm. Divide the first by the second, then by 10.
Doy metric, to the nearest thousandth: 0.098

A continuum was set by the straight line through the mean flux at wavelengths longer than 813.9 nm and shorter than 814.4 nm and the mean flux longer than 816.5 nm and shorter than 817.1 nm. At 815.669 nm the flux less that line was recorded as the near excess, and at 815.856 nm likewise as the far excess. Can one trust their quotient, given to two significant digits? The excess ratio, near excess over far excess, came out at 1.4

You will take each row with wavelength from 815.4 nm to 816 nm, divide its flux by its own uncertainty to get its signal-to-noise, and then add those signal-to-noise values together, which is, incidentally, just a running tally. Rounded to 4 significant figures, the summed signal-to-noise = 118.3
